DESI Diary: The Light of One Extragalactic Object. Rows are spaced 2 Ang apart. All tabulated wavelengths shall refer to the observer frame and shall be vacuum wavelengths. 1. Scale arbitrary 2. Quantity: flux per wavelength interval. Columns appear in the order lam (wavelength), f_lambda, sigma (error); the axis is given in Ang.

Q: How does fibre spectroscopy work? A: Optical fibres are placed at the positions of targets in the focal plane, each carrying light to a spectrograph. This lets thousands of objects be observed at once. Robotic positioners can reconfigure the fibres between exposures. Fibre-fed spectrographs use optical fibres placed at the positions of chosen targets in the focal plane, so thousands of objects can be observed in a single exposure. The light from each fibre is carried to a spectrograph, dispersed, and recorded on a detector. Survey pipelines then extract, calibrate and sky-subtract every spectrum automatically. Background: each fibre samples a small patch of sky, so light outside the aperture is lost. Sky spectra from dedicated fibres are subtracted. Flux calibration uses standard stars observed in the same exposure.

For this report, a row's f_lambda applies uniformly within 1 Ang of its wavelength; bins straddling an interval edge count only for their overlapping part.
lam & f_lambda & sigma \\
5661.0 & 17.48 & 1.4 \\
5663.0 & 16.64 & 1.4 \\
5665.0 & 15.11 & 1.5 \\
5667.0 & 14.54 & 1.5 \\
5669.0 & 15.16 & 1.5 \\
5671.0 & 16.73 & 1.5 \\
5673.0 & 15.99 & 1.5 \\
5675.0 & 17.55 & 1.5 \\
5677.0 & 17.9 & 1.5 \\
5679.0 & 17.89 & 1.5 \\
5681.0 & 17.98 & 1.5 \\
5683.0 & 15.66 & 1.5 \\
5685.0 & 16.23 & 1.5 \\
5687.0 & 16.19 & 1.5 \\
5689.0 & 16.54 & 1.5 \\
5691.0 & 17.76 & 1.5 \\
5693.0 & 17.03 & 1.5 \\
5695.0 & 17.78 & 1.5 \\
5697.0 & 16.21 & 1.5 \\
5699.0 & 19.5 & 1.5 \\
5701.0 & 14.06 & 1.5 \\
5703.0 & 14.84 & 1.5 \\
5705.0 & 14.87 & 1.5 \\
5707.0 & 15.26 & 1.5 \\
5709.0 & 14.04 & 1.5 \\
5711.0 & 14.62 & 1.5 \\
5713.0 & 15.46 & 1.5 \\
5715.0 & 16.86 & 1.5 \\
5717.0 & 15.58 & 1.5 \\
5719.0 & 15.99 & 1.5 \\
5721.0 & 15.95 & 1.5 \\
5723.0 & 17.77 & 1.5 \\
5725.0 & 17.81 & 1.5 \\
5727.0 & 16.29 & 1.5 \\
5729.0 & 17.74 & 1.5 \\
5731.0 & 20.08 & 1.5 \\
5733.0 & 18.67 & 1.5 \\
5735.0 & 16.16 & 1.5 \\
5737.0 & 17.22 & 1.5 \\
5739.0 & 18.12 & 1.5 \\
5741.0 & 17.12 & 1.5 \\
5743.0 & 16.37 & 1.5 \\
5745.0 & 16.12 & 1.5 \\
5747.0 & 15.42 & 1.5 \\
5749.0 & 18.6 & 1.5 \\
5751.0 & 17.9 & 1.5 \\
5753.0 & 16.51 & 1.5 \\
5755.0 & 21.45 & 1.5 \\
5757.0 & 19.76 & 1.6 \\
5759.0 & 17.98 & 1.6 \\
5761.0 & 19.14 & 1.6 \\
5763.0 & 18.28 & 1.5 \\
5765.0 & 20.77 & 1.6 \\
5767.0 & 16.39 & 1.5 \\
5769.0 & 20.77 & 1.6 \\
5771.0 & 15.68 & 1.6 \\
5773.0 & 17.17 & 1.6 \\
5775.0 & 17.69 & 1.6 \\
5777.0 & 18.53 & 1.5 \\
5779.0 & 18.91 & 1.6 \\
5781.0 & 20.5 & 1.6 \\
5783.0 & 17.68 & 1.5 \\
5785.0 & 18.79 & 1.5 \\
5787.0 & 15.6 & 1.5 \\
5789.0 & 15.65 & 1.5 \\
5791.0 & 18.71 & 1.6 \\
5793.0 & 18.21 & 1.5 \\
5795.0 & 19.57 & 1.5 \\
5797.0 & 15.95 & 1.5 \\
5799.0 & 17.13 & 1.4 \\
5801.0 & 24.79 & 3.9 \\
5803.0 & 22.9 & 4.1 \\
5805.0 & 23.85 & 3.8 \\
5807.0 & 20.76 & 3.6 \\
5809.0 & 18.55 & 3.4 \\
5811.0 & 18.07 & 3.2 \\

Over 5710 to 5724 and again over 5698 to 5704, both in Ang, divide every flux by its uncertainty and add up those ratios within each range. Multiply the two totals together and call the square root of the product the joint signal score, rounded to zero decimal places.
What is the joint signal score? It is 49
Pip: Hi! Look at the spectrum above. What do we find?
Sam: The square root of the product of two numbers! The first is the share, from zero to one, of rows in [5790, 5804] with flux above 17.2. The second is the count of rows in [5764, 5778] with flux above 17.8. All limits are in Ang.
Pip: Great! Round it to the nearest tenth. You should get 1.5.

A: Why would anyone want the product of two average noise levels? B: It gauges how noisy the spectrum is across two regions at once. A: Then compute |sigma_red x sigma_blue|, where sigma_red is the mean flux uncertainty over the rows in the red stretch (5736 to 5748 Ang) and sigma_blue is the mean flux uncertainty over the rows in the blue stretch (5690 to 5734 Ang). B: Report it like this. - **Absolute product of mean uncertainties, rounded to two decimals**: 2.25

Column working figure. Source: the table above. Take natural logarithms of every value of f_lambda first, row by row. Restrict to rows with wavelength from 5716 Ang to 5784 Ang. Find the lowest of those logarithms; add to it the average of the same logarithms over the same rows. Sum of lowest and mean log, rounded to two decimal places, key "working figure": 5.61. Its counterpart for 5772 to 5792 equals 5.63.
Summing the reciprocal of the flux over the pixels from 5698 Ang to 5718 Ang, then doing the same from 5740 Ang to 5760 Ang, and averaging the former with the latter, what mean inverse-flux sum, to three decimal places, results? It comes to 0.610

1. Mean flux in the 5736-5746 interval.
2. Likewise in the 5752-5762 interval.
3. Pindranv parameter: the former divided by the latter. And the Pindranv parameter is 0.896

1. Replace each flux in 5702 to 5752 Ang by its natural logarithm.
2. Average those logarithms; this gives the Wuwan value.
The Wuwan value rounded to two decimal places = 2.81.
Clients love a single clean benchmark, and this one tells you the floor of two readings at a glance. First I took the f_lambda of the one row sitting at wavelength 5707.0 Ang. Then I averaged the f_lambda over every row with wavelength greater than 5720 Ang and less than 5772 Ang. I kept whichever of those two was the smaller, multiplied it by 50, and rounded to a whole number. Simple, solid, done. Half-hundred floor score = 763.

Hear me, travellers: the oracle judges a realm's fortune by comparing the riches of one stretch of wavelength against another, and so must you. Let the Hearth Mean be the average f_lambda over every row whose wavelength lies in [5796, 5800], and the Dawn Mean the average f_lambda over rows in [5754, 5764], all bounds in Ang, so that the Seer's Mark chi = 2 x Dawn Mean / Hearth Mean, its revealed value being 2.34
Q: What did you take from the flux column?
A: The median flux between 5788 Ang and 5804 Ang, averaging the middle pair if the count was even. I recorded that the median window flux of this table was 18.5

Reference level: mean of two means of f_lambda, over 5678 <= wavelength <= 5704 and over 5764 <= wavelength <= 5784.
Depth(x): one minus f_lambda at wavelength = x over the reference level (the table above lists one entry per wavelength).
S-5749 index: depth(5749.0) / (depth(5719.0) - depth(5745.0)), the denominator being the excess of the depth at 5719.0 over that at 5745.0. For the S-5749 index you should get -7.9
